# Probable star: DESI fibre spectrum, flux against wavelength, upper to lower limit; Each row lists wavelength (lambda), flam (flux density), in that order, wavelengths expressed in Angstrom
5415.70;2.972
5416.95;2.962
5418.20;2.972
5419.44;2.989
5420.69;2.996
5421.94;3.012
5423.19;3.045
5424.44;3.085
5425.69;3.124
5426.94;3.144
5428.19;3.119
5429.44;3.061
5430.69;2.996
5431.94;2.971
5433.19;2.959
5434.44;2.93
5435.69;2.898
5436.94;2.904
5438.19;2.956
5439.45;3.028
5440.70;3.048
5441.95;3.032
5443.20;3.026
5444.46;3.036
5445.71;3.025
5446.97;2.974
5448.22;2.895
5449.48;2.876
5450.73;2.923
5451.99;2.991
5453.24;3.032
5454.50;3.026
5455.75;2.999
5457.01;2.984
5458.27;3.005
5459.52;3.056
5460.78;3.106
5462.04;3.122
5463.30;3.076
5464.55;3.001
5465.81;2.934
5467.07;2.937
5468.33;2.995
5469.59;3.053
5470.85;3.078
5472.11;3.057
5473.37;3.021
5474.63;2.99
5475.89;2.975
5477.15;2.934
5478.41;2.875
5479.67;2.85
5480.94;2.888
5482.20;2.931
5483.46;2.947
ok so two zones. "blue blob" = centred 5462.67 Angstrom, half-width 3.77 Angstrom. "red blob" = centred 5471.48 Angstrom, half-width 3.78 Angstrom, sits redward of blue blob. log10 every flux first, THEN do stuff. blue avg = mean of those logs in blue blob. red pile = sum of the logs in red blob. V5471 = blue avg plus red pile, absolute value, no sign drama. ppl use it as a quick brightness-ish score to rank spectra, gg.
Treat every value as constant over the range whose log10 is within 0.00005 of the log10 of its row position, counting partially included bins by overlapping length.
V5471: 3.37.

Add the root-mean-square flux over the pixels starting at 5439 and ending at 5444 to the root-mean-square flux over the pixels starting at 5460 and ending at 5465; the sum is 6.11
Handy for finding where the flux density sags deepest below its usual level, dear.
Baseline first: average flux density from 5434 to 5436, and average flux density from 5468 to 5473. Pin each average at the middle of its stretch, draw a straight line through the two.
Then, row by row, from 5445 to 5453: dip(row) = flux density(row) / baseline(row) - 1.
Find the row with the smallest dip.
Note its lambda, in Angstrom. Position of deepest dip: 5449.48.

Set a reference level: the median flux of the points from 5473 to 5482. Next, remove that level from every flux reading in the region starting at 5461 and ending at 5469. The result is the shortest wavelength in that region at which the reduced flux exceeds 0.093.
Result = 5462.04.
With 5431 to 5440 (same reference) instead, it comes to 5439.45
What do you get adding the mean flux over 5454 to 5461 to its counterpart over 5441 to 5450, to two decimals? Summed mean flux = 6.01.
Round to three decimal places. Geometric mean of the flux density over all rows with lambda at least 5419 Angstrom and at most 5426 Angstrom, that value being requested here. 3.041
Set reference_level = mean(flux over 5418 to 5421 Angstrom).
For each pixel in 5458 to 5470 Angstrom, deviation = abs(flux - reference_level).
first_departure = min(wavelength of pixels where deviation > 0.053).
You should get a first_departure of 5459.52 Angstrom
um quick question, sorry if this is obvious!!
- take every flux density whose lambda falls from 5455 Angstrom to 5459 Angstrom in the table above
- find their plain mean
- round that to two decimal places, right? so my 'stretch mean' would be 3.00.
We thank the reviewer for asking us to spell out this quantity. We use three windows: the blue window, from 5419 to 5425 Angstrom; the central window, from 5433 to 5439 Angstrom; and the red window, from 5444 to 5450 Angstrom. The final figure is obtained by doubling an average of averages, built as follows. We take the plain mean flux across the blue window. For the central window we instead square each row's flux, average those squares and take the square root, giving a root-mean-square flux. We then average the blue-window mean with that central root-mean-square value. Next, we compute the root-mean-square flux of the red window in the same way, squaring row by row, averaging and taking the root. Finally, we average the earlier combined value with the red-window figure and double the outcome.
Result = 5.94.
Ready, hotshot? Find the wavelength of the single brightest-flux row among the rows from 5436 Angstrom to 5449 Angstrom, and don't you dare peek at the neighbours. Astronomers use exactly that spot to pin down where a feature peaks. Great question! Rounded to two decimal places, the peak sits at 5440.70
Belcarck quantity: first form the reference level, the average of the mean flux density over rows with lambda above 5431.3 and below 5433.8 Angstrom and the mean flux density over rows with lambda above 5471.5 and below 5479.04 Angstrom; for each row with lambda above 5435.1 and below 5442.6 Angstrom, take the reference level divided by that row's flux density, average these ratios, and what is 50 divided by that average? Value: 50.1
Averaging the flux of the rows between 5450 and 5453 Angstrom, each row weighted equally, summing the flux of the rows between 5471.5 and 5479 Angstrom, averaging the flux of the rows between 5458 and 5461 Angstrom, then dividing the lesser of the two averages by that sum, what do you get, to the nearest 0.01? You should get 0.17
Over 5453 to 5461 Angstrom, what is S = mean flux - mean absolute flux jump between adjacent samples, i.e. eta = 3.00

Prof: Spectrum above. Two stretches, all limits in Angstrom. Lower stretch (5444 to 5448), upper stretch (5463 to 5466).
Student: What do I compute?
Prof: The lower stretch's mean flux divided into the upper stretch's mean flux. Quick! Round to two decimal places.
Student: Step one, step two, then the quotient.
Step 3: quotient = 1.00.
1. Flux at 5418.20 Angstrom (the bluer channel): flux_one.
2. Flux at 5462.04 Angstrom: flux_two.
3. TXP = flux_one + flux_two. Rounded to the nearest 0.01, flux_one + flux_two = 6.09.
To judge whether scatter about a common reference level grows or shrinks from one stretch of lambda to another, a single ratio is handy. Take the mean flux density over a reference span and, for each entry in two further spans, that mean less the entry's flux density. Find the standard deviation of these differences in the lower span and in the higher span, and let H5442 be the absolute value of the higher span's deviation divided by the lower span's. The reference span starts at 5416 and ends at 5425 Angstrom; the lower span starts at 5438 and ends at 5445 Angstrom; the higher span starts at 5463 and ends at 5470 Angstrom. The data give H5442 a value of 1.8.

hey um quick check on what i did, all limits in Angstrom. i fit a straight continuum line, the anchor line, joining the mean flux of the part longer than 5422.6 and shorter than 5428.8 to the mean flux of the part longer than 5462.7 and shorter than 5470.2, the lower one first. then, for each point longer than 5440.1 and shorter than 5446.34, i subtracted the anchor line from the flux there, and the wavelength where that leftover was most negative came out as 5443.20 Angstrom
